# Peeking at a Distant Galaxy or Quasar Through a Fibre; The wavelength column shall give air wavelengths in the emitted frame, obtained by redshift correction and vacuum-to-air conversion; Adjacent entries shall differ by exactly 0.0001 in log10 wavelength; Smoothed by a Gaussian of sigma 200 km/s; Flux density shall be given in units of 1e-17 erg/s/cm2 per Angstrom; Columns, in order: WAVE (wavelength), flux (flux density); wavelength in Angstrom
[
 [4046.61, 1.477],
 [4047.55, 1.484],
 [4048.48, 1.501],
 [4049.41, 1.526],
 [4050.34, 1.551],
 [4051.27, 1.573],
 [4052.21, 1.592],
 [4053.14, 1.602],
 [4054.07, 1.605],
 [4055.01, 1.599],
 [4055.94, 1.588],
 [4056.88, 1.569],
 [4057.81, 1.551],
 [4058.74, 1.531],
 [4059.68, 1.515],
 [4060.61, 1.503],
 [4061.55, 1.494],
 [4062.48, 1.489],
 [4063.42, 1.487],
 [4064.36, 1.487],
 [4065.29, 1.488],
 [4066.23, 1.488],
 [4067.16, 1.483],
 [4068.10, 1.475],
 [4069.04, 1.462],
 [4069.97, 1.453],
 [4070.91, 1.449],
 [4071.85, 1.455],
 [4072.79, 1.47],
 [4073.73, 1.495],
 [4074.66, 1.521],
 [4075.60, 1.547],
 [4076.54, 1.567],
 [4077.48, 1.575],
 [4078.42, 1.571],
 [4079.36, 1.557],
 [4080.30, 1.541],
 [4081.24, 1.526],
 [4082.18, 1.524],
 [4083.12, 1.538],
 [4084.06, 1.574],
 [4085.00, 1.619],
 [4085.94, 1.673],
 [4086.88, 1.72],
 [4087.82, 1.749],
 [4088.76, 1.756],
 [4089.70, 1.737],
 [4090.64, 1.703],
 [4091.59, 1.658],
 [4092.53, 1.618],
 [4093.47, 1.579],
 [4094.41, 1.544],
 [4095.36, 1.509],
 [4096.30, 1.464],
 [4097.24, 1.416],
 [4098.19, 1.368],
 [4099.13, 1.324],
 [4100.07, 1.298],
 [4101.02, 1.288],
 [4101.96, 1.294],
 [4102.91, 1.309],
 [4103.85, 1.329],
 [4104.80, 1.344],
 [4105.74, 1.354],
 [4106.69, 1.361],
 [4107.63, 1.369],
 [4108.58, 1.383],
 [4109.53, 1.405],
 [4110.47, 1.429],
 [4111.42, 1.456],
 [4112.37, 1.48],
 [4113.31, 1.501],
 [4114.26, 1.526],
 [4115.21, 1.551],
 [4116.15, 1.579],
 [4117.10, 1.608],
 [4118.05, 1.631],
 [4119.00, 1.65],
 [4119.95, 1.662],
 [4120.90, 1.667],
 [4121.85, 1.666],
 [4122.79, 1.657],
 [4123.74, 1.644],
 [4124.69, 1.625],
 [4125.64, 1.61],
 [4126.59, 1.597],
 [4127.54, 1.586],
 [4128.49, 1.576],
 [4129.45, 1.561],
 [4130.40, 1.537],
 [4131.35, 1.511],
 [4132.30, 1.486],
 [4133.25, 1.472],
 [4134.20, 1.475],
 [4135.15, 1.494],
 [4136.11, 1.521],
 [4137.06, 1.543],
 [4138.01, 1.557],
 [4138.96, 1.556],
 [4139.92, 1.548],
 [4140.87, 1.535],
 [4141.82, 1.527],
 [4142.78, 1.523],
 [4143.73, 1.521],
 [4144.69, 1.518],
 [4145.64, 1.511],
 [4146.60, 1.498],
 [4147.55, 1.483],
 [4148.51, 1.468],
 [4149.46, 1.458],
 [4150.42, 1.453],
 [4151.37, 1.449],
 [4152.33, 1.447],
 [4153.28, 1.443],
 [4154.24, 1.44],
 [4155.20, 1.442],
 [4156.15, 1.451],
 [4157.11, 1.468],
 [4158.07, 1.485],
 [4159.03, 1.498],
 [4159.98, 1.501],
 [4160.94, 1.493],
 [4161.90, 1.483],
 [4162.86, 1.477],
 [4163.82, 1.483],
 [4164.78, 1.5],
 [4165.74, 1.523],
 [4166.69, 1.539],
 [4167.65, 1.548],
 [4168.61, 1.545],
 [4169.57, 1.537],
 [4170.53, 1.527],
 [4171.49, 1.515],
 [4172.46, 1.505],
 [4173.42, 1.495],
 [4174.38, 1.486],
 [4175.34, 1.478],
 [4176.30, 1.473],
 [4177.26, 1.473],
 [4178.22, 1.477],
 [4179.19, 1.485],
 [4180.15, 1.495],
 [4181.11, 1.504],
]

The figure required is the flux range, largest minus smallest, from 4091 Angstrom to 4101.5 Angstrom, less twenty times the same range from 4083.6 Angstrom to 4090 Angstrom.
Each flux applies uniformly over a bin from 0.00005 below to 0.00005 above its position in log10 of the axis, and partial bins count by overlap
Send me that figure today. -3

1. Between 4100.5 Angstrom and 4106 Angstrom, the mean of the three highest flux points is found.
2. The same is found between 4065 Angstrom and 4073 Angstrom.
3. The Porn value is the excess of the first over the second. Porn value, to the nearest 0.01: -0.14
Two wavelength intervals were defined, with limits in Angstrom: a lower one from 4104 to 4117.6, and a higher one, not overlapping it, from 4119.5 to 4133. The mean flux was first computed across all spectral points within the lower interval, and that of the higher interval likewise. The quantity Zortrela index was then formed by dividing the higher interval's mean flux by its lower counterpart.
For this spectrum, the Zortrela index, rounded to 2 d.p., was 1.10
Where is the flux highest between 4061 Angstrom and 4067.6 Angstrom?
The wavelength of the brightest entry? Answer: 4061.55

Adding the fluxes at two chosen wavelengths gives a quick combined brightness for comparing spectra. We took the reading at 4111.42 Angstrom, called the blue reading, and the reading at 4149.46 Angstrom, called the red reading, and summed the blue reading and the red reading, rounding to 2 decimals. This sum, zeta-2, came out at 2.91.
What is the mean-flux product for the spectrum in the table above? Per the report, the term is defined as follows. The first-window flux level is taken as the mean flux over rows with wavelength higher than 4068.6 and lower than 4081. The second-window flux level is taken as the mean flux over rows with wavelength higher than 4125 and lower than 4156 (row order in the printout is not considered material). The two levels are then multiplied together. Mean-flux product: 2.29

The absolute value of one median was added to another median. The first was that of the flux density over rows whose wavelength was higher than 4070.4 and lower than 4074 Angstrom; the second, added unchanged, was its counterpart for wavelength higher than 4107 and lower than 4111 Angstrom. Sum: 2.86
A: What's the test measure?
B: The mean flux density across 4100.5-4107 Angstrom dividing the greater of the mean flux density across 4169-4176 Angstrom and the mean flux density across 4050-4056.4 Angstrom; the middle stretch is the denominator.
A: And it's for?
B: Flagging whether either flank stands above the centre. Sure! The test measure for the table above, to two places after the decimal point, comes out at 1.20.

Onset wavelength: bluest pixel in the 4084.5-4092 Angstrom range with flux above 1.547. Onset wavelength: 4085.00 Angstrom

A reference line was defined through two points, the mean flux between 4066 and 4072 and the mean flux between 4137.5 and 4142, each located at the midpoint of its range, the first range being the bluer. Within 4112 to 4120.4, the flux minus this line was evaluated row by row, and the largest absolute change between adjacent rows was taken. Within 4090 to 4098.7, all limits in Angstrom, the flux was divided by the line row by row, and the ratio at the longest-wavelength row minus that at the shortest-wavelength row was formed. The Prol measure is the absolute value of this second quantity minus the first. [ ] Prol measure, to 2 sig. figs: 0.26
